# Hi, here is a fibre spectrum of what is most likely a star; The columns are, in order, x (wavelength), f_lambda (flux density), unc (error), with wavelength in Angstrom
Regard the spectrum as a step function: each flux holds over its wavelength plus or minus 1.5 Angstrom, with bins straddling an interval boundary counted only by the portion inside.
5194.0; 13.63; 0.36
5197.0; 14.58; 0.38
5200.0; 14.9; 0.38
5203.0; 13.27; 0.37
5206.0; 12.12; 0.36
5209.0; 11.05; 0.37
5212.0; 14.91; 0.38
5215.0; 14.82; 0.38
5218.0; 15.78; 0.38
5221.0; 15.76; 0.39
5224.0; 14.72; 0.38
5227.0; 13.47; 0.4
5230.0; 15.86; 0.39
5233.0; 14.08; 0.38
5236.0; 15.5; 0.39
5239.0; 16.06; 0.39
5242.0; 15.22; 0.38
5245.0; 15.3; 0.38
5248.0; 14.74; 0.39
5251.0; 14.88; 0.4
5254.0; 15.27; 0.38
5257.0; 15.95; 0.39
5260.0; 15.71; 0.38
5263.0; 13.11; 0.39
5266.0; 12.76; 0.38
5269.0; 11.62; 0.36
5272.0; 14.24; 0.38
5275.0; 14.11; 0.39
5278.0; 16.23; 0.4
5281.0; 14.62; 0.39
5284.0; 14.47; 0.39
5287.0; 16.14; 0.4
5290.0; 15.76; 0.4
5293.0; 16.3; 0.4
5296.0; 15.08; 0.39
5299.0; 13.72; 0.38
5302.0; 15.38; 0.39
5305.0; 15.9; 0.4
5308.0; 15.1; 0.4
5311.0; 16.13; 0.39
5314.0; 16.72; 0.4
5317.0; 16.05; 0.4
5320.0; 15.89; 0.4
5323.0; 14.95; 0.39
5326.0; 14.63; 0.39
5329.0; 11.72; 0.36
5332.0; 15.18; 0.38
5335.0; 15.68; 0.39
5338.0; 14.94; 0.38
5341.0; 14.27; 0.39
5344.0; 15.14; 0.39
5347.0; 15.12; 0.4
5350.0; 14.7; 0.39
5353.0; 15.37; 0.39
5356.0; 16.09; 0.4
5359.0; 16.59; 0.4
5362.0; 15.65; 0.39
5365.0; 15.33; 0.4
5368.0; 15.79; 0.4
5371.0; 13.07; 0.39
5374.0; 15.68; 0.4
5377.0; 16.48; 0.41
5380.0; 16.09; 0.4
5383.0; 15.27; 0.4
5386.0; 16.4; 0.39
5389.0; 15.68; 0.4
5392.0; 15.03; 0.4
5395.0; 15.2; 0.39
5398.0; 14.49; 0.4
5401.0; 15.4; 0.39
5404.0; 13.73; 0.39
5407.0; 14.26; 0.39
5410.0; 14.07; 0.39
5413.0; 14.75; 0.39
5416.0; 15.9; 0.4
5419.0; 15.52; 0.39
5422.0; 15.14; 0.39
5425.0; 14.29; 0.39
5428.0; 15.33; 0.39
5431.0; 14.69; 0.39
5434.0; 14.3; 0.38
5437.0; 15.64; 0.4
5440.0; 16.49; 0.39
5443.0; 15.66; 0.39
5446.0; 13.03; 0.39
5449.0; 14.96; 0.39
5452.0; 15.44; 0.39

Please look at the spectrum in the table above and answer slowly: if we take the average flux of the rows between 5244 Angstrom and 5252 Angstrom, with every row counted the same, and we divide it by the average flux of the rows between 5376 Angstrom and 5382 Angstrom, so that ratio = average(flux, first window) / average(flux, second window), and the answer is 0.92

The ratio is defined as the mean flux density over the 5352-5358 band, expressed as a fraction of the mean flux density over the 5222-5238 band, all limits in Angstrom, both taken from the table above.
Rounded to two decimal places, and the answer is 1.07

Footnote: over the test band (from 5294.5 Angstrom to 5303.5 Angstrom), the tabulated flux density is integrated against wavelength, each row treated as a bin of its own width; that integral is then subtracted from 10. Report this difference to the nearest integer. -123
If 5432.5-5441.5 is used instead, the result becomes -129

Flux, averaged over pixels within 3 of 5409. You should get 14.2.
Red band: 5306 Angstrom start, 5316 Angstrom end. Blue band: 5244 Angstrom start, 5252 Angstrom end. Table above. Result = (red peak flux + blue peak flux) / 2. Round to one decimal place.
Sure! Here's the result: 16.0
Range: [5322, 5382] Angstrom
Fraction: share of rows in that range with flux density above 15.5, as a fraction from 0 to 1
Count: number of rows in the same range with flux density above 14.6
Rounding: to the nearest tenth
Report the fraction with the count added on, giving 17.4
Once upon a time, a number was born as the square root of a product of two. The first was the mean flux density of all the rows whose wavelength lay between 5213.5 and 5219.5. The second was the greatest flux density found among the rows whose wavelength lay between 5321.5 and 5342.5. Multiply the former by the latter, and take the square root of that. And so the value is 15.5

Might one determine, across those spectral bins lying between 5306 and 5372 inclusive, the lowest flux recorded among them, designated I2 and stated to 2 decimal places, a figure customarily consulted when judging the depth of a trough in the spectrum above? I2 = 11.72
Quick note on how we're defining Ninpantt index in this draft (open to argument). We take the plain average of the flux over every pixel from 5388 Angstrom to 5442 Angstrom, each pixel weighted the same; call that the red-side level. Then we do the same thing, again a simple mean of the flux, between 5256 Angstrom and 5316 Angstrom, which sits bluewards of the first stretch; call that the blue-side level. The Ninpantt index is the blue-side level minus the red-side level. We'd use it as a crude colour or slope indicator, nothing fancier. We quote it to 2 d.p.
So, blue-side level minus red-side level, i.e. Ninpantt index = -0.04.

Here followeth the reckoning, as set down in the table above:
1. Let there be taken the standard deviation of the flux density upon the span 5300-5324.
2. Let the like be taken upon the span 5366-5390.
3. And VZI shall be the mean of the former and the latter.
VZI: 0.8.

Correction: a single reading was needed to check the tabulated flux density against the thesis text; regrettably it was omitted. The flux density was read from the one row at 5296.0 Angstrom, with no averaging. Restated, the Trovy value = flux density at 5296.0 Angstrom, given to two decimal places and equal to 15.08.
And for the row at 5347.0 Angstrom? 15.12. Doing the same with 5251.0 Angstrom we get 14.88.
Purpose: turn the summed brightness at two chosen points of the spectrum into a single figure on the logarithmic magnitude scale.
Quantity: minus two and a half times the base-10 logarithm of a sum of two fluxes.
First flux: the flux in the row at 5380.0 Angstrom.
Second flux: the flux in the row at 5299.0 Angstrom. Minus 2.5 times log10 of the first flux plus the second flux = -3.69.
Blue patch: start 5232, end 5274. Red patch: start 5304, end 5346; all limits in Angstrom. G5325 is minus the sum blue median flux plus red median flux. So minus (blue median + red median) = -30.2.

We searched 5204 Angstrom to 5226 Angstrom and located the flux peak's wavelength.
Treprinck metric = 5218.0 Angstrom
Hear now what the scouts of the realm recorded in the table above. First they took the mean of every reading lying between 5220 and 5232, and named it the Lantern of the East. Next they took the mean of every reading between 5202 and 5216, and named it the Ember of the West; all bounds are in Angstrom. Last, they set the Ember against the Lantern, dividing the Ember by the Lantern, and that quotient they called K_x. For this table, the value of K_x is 0.89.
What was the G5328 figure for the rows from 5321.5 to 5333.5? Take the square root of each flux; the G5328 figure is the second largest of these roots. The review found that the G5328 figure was 3.87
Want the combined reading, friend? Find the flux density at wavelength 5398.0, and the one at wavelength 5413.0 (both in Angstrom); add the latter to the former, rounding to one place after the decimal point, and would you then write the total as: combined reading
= 29.2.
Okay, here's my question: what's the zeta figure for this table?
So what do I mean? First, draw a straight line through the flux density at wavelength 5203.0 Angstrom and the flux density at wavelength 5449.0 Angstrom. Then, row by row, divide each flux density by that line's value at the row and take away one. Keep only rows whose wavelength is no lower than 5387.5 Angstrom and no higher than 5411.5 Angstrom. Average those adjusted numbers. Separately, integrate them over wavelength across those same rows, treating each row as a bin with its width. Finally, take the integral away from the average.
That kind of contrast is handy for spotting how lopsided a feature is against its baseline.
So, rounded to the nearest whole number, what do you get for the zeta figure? 0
